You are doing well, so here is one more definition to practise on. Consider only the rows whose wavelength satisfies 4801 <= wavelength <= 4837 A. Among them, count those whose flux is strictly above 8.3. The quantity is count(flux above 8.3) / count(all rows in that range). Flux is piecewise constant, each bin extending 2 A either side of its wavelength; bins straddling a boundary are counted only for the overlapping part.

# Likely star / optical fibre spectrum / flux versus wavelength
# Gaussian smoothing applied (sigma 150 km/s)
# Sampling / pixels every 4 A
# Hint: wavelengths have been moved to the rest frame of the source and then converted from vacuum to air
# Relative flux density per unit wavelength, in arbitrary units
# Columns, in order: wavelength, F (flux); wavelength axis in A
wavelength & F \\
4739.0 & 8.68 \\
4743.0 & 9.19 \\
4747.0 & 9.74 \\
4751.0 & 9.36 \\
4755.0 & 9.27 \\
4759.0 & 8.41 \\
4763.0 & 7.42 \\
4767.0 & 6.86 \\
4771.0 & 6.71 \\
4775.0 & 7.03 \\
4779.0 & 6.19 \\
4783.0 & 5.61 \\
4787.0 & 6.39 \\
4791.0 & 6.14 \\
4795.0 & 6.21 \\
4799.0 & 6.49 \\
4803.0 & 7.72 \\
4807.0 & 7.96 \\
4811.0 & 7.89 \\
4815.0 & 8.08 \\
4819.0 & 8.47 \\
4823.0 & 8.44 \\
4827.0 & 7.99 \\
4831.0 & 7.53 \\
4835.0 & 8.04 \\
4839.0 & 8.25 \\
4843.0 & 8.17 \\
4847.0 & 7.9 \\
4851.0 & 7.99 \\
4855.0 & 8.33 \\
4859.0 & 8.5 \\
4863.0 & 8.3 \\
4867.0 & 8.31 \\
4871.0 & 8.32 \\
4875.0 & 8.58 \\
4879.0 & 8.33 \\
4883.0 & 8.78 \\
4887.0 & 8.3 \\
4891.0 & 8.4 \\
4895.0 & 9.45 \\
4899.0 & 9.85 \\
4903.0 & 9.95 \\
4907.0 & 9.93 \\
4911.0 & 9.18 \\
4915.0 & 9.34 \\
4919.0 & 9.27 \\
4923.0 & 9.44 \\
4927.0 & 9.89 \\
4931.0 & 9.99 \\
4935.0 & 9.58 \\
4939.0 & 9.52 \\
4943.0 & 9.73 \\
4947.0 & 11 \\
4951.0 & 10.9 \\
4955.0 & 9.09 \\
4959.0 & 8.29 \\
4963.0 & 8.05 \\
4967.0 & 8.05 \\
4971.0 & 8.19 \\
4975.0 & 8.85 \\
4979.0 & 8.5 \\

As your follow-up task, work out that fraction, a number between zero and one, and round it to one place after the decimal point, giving 0.2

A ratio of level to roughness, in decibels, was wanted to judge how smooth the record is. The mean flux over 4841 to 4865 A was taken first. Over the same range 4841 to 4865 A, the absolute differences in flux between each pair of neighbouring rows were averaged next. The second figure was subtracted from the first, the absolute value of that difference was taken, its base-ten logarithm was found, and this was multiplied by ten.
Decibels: 9.0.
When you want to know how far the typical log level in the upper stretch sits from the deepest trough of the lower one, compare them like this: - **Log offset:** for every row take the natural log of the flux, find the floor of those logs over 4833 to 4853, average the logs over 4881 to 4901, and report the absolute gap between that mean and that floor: 0.12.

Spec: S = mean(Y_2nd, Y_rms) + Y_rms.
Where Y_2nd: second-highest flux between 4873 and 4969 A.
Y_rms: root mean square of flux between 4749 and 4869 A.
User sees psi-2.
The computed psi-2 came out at 17.0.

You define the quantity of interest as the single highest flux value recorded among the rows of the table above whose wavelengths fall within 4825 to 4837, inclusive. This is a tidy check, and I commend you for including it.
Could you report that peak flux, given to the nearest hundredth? 8.04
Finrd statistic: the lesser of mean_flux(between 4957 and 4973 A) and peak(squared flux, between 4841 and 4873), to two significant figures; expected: 8.1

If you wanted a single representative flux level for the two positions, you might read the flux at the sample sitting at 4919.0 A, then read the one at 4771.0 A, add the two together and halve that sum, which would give 8.0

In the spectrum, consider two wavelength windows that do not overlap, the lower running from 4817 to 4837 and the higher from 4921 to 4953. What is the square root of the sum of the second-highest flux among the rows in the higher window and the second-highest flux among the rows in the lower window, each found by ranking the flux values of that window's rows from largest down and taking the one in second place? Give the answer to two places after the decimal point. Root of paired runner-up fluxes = 4.40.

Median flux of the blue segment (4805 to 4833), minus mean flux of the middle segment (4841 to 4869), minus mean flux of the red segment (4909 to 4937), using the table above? -9.8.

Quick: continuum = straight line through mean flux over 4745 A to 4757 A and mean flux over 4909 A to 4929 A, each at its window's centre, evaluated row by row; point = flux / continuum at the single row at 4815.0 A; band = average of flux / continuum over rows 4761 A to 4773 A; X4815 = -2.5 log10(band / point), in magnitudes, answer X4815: 0.16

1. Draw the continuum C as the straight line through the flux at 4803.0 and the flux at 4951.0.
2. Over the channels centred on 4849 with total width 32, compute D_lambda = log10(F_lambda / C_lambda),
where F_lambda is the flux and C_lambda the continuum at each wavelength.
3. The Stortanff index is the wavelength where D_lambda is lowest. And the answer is 4847.0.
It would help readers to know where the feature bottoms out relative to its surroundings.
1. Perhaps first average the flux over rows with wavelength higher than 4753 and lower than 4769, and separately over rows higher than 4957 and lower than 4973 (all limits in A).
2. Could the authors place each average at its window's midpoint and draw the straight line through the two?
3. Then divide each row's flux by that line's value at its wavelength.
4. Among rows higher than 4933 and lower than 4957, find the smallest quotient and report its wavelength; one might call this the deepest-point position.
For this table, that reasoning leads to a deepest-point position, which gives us 4955.0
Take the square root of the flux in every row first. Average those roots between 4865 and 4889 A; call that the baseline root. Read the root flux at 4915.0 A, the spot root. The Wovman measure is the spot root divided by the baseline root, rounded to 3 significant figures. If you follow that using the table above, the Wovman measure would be 1.05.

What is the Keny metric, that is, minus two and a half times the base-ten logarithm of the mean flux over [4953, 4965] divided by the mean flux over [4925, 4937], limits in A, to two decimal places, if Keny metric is 0.16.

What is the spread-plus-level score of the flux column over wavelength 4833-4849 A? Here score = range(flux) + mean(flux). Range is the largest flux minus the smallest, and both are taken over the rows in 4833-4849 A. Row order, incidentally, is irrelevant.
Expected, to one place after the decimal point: 8.4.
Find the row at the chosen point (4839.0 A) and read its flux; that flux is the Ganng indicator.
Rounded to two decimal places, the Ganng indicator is 8.25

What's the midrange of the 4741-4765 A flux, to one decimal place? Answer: 8.6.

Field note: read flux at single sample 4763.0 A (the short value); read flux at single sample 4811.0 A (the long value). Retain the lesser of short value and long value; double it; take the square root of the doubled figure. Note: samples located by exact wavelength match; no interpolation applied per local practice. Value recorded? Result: 3.85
